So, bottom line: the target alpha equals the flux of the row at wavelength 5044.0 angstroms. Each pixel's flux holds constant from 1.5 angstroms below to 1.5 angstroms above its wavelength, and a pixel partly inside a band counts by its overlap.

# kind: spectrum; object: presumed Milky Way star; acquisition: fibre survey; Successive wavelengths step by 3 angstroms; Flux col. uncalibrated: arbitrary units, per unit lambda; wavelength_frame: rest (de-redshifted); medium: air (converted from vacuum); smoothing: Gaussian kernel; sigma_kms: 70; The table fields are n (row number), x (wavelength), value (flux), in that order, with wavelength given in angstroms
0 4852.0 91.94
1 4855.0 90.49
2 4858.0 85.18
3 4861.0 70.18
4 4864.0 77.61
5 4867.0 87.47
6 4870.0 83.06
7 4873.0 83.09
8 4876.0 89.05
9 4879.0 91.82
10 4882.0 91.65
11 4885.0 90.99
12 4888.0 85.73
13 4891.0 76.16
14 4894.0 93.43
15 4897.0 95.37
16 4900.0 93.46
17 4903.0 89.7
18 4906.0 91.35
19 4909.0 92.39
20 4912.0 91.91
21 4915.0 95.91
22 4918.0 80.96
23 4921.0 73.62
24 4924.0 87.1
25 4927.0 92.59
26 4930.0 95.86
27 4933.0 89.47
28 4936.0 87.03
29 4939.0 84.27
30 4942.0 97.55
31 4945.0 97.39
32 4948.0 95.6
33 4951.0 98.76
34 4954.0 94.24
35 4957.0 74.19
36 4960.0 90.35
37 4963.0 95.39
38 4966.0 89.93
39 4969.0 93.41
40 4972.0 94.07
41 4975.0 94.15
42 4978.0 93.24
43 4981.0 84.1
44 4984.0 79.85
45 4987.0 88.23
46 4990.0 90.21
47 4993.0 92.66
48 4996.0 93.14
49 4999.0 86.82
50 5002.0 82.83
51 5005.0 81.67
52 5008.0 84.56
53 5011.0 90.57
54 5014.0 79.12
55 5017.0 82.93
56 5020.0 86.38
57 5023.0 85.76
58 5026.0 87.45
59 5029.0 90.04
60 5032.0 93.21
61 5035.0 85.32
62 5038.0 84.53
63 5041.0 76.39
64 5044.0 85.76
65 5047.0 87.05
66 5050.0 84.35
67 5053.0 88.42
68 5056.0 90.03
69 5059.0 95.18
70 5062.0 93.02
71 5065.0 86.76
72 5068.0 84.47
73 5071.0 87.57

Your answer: 85.76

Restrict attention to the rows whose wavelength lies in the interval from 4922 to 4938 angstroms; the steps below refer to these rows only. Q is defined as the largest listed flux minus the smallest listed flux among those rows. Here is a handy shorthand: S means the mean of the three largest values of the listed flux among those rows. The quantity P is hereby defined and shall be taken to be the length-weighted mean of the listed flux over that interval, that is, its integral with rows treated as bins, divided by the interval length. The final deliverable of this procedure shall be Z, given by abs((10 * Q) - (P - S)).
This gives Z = 91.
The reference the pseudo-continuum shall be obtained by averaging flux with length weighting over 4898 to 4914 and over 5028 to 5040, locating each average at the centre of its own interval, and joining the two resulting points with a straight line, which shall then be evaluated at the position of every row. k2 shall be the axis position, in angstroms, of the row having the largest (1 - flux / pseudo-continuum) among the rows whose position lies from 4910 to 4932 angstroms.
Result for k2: 4921.0 angstroms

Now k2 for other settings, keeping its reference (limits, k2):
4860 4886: 4861.0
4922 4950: 4939.0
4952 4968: 4957.0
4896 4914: 4903.0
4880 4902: 4891.0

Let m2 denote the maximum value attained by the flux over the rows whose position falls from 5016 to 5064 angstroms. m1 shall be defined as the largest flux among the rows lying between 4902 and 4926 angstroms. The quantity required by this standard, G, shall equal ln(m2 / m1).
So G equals -0.01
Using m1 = 95.91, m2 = 95.18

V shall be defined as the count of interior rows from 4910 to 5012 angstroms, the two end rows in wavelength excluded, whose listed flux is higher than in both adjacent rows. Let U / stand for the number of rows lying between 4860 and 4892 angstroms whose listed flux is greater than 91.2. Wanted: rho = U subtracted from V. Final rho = 5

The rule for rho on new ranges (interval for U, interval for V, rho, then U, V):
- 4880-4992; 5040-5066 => -18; 20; 2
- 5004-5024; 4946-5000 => 4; 0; 4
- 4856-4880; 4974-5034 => 2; 1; 3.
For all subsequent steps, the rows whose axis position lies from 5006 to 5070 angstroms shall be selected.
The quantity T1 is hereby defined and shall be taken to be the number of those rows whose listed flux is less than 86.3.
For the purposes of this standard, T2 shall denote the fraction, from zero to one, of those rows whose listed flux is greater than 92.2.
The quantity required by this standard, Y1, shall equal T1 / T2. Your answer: 70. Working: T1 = 10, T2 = 0.14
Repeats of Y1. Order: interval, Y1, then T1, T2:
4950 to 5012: 14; 6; 0.43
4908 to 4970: 8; 4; 0.52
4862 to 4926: 29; 7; 0.24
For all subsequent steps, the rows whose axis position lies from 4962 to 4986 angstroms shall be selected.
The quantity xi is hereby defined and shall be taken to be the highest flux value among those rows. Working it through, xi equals 95.39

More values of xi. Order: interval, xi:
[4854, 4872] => 90.49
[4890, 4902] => 95.37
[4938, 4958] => 98.76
